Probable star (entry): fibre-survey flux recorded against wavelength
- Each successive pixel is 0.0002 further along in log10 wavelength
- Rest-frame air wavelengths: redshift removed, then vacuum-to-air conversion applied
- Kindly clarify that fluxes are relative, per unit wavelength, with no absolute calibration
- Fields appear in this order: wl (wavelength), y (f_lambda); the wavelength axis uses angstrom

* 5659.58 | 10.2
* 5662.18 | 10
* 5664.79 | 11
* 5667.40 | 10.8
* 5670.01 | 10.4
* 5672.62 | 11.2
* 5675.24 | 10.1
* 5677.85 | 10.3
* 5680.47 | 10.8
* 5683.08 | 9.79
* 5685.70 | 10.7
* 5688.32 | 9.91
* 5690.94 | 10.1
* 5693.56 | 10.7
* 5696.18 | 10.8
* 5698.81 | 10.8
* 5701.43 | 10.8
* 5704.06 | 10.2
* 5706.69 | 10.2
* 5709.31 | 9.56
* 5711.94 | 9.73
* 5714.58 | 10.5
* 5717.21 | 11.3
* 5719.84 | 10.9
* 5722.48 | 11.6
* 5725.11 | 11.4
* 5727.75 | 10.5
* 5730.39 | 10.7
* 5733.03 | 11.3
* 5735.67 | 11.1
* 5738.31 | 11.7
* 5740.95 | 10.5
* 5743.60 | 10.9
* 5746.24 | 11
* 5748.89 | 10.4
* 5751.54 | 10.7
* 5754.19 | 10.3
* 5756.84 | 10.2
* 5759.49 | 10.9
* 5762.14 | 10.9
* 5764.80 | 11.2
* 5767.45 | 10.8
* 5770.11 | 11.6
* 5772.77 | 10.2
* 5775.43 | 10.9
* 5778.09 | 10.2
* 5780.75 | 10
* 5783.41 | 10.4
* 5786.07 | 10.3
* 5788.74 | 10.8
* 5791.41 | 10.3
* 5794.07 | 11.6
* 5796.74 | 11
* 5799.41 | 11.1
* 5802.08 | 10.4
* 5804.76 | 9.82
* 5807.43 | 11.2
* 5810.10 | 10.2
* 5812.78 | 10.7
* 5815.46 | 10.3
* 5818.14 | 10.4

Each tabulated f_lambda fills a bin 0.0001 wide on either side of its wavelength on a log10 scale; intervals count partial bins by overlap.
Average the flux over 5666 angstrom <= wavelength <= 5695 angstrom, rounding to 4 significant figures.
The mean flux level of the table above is 10.44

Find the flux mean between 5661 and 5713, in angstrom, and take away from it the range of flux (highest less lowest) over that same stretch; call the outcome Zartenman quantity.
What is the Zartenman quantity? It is 8.8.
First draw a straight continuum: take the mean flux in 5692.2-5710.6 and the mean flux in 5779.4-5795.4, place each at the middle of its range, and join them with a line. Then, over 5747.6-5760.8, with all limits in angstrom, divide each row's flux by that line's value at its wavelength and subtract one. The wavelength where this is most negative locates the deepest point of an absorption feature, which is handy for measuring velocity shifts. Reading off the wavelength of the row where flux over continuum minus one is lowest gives 5756.84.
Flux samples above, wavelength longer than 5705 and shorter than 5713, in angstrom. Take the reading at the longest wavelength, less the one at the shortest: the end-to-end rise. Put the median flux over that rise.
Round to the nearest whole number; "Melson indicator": -21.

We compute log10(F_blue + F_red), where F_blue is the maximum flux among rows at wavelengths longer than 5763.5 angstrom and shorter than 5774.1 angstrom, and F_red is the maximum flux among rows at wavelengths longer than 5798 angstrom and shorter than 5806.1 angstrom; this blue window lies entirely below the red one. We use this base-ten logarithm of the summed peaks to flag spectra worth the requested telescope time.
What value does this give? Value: 1.36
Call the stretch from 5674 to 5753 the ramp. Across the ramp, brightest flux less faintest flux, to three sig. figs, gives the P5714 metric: 2.14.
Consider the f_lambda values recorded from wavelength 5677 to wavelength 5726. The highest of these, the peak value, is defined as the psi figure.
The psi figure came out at 11.6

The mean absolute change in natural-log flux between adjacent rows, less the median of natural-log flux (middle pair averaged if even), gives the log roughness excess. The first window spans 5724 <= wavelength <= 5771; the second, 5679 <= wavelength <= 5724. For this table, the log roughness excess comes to -2.33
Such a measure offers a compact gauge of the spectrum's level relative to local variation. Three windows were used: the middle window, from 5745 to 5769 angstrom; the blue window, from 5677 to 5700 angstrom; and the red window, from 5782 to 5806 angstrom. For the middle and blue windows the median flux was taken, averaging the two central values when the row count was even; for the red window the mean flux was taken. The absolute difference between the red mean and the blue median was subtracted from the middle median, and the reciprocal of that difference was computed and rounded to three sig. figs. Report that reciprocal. 0.0931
